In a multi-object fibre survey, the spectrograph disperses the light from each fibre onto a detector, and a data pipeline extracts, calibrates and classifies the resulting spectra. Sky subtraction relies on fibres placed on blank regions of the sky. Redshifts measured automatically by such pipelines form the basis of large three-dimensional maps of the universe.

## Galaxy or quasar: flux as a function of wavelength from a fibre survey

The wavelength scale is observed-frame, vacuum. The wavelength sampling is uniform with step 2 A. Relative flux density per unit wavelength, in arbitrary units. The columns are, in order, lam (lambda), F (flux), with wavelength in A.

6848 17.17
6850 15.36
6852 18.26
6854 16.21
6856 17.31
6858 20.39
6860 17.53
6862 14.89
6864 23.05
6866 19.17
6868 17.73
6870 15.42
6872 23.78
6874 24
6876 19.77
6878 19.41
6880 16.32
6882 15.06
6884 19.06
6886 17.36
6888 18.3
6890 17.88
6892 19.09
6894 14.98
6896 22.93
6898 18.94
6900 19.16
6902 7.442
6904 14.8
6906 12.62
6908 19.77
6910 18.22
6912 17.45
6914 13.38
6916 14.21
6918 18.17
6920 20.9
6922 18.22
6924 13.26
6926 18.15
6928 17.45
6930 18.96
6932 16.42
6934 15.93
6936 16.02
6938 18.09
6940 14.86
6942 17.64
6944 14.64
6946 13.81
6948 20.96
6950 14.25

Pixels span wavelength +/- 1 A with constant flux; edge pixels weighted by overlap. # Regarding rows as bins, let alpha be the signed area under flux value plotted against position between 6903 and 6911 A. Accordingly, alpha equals 131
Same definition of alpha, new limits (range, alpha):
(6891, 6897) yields 114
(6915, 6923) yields 143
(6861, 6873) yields 228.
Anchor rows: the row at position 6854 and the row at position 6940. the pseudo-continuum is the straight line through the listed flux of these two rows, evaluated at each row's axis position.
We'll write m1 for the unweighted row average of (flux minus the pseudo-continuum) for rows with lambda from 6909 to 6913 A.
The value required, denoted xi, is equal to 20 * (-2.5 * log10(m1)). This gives -20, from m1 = 2.5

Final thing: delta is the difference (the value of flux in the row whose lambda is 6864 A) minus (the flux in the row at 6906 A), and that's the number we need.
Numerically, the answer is 10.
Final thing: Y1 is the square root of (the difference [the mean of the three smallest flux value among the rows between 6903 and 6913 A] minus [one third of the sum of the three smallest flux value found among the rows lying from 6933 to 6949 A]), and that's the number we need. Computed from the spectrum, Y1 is 0.7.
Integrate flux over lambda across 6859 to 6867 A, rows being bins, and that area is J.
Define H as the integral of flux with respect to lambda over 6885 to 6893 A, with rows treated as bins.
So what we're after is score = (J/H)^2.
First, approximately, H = 145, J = 149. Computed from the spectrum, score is 1.06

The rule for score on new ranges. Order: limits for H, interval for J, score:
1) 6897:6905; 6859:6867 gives 1.53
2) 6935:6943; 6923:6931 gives 1.04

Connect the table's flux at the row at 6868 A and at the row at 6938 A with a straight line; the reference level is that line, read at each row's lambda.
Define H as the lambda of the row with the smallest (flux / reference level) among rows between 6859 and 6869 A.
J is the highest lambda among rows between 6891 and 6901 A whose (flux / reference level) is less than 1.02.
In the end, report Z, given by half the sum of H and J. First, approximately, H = 6862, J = 6894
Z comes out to 6878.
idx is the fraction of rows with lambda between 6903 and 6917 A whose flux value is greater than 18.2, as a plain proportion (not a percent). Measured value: 0.29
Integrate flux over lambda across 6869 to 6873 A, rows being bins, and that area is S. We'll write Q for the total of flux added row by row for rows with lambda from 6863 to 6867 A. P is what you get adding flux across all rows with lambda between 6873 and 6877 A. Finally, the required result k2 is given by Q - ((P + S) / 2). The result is -18.9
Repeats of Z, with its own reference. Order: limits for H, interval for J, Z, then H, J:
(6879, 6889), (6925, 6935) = 6908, 6882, 6934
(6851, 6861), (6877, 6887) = 6870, 6854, 6886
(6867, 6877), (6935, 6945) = 6907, 6870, 6944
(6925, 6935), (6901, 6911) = 6922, 6934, 6910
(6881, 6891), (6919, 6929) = 6905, 6882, 6928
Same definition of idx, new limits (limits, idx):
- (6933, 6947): 0.00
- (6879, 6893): 0.43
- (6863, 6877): 0.71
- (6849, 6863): 0.29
